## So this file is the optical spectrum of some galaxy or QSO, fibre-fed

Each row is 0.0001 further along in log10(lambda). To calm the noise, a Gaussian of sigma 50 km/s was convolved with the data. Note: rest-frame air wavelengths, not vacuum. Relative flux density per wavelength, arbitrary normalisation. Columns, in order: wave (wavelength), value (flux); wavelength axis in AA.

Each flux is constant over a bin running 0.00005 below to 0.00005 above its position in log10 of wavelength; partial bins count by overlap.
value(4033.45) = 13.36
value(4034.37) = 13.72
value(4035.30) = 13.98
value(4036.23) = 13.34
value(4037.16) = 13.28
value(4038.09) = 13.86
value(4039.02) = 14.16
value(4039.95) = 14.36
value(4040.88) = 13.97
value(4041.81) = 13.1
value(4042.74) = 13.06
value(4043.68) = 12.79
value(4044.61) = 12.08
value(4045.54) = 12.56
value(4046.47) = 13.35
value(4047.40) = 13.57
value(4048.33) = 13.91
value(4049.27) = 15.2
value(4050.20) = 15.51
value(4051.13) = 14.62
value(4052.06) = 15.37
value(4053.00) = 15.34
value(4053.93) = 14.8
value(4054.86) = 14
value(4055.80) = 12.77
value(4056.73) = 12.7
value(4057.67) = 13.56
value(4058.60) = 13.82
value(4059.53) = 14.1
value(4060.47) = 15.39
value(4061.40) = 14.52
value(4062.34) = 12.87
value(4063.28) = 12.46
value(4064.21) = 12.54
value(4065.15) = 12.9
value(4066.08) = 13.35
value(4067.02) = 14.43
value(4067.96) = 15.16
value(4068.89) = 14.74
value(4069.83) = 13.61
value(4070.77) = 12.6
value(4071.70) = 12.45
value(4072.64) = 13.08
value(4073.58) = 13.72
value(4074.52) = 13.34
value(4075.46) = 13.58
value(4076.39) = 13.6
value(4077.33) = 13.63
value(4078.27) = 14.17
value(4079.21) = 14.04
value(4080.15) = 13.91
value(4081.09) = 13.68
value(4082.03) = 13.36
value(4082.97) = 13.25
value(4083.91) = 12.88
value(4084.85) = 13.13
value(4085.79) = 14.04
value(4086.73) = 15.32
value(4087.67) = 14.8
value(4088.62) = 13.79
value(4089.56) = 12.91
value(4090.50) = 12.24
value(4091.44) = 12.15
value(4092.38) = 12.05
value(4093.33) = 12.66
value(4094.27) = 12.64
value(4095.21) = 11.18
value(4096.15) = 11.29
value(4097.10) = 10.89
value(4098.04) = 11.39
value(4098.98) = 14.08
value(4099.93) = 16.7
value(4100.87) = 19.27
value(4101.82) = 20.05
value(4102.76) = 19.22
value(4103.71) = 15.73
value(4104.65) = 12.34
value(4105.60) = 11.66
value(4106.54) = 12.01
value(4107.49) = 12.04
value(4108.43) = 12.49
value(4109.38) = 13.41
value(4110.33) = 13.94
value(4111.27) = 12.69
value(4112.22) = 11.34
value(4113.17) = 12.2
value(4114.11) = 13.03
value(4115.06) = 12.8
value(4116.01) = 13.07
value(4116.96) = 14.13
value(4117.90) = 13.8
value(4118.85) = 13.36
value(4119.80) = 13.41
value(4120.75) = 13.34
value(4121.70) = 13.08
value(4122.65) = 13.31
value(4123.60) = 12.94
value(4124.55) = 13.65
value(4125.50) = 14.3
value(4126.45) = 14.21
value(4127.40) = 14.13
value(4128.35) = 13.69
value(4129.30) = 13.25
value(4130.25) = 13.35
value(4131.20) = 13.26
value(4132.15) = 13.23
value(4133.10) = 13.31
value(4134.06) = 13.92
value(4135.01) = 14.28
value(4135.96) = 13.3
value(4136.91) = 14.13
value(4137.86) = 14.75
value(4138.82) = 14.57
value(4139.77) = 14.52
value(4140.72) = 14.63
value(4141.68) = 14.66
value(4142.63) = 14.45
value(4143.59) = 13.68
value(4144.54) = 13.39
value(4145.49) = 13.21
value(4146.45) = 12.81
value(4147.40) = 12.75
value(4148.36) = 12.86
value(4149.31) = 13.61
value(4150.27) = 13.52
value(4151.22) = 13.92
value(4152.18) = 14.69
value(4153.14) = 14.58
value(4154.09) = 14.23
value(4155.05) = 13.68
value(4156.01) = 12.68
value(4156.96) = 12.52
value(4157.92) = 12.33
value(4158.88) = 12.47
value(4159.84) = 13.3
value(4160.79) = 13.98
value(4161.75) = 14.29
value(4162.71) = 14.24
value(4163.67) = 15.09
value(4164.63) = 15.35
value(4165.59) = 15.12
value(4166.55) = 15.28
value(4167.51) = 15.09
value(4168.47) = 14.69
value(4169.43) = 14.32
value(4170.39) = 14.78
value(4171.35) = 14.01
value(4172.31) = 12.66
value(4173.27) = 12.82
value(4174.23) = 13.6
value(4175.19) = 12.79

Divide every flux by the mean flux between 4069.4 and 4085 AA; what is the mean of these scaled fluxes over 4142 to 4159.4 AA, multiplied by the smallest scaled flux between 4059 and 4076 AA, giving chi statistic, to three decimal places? 0.928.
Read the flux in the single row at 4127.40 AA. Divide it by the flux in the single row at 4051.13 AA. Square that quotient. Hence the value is 0.93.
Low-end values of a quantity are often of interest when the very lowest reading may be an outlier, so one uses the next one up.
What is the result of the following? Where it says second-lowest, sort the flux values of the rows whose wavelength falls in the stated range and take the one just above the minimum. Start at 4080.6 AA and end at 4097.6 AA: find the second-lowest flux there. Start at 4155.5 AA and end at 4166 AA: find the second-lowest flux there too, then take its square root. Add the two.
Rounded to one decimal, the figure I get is 14.7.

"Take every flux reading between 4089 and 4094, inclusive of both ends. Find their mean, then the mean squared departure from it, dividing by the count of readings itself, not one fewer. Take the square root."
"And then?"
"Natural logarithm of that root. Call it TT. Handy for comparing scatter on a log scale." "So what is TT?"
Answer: -1.11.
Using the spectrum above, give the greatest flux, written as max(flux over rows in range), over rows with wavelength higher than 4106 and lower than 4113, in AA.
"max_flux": 13.94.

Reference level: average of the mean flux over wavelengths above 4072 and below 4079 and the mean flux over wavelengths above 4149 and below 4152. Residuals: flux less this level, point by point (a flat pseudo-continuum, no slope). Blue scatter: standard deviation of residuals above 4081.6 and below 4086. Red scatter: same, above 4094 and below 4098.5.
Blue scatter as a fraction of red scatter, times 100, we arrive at 64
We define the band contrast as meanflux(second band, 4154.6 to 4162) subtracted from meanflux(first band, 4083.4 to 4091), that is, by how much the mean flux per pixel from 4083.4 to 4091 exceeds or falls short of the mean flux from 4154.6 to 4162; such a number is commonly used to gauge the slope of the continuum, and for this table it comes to 0.5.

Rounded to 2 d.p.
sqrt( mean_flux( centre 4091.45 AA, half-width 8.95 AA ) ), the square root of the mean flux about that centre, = 3.61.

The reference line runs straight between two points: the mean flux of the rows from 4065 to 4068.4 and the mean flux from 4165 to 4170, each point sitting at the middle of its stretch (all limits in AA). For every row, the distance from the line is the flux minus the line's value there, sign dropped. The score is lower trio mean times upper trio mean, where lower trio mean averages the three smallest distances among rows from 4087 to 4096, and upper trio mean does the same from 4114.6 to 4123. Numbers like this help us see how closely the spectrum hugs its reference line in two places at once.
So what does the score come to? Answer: 0.5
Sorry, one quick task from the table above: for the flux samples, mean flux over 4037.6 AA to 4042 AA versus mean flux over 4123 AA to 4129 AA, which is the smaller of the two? 13.8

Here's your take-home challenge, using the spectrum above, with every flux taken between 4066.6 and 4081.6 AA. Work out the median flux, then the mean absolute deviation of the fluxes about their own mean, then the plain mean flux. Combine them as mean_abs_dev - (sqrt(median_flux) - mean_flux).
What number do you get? 10.5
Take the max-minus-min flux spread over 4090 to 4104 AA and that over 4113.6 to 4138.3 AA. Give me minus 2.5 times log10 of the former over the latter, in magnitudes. -1.7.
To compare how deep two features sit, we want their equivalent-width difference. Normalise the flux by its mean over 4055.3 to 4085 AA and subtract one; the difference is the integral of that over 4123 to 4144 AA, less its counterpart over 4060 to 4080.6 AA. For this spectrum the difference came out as 0.43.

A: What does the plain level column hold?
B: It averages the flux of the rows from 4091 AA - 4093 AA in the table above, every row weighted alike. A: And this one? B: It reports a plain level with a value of 12.1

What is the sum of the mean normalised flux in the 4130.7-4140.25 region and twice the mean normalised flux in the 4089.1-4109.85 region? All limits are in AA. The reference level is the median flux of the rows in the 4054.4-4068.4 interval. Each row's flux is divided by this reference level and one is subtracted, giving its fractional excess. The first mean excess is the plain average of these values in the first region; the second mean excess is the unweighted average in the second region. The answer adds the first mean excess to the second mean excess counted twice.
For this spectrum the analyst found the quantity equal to 0.028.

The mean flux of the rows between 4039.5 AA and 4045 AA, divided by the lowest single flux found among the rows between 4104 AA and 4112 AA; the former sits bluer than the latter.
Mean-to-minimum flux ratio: 1.13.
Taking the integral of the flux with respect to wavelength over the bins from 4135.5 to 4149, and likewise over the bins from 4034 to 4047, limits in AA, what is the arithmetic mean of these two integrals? 180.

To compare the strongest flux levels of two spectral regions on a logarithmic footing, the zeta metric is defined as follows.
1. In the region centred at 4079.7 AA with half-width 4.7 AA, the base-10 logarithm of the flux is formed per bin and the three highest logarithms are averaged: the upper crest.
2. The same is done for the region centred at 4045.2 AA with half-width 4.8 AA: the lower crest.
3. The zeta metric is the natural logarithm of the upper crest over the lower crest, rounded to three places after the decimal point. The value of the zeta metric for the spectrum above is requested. -0.008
